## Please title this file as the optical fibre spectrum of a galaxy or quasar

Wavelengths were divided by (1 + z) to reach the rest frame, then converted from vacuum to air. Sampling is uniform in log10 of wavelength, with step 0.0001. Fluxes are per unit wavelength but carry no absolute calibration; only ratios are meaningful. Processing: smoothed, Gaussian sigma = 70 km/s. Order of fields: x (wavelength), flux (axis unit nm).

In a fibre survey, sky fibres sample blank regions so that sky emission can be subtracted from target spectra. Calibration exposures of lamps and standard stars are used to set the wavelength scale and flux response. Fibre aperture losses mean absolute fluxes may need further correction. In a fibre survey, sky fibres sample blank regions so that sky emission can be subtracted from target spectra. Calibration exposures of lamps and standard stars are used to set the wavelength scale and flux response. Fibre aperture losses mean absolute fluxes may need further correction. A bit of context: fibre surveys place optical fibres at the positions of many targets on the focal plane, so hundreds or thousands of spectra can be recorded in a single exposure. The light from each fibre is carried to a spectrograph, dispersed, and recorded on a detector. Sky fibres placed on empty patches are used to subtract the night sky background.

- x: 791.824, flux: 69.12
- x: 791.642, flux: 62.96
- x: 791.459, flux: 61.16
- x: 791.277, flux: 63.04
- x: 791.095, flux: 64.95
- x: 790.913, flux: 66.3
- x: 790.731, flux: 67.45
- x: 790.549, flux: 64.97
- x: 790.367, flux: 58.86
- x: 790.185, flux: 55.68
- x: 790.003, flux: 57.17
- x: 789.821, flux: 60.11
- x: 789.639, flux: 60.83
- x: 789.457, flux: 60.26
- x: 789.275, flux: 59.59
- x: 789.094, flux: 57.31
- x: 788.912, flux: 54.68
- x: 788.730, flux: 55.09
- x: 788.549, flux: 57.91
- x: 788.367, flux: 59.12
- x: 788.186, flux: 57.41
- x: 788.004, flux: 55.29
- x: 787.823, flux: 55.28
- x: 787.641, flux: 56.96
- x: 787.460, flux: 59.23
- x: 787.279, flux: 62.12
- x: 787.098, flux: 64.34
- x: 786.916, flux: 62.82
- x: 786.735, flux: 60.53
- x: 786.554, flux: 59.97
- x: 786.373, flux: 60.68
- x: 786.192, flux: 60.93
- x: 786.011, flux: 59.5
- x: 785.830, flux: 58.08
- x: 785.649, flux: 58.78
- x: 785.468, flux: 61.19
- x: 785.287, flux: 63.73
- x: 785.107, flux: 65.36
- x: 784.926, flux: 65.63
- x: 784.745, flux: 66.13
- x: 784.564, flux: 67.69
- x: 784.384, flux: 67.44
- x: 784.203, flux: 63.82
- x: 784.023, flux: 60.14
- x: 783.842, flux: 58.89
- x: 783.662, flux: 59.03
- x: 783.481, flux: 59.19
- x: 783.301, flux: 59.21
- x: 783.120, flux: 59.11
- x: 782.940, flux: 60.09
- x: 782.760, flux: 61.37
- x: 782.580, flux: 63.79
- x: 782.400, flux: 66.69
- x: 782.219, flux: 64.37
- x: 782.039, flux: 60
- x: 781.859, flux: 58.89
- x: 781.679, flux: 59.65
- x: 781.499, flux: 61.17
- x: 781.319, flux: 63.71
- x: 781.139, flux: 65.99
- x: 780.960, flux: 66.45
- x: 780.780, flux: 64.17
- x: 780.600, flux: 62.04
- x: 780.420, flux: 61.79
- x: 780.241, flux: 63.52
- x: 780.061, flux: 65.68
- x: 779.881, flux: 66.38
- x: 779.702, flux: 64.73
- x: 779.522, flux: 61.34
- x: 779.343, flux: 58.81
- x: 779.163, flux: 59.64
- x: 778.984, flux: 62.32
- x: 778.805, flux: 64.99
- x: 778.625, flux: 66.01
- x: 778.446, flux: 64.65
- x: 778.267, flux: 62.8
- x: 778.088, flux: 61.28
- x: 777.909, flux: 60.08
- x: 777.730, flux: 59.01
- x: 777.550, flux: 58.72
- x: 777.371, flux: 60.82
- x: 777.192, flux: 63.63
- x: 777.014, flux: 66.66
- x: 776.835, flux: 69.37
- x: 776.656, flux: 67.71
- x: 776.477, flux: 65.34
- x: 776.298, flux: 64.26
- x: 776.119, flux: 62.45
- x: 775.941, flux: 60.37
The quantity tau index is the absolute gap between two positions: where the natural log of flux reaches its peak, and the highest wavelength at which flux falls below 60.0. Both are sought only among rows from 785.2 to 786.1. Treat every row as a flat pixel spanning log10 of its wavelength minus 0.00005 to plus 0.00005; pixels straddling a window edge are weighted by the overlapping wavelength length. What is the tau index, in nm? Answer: 0.72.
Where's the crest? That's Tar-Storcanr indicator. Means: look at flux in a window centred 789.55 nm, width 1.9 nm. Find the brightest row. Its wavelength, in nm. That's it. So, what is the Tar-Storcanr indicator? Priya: 789.639 nm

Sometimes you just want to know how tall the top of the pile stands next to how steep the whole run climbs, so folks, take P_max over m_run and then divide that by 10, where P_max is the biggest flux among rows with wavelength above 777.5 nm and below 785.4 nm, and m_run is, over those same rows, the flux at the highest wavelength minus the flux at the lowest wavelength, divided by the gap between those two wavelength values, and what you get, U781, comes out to 10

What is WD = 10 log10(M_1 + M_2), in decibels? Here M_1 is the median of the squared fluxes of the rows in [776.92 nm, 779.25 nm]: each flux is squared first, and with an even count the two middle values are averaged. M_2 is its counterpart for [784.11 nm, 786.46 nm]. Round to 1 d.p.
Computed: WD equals 39.0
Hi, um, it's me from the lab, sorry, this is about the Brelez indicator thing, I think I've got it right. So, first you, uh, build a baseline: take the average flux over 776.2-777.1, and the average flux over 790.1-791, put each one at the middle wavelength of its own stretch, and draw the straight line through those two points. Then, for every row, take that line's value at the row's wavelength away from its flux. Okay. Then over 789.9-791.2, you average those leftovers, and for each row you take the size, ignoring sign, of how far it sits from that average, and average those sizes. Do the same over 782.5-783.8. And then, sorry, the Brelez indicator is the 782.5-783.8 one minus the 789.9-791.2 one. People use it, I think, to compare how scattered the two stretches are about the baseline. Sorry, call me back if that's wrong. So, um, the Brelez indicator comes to -3.1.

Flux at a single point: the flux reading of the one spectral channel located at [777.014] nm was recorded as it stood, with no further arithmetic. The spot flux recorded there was 66.66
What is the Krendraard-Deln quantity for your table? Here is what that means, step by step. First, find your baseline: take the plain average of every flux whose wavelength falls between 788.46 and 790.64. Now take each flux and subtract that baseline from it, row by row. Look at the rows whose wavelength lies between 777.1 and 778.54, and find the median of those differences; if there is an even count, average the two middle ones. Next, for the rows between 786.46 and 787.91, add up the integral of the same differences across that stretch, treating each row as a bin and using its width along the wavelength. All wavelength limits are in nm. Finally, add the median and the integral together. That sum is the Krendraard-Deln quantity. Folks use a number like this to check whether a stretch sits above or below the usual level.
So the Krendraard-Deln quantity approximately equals 4.9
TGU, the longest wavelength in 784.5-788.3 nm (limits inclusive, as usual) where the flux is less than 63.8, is 788.186 nm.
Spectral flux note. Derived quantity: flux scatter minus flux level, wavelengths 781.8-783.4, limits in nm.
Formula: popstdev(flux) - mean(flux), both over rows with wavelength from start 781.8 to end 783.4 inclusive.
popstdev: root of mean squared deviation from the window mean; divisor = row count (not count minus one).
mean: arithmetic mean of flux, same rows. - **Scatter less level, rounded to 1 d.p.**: -58.9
